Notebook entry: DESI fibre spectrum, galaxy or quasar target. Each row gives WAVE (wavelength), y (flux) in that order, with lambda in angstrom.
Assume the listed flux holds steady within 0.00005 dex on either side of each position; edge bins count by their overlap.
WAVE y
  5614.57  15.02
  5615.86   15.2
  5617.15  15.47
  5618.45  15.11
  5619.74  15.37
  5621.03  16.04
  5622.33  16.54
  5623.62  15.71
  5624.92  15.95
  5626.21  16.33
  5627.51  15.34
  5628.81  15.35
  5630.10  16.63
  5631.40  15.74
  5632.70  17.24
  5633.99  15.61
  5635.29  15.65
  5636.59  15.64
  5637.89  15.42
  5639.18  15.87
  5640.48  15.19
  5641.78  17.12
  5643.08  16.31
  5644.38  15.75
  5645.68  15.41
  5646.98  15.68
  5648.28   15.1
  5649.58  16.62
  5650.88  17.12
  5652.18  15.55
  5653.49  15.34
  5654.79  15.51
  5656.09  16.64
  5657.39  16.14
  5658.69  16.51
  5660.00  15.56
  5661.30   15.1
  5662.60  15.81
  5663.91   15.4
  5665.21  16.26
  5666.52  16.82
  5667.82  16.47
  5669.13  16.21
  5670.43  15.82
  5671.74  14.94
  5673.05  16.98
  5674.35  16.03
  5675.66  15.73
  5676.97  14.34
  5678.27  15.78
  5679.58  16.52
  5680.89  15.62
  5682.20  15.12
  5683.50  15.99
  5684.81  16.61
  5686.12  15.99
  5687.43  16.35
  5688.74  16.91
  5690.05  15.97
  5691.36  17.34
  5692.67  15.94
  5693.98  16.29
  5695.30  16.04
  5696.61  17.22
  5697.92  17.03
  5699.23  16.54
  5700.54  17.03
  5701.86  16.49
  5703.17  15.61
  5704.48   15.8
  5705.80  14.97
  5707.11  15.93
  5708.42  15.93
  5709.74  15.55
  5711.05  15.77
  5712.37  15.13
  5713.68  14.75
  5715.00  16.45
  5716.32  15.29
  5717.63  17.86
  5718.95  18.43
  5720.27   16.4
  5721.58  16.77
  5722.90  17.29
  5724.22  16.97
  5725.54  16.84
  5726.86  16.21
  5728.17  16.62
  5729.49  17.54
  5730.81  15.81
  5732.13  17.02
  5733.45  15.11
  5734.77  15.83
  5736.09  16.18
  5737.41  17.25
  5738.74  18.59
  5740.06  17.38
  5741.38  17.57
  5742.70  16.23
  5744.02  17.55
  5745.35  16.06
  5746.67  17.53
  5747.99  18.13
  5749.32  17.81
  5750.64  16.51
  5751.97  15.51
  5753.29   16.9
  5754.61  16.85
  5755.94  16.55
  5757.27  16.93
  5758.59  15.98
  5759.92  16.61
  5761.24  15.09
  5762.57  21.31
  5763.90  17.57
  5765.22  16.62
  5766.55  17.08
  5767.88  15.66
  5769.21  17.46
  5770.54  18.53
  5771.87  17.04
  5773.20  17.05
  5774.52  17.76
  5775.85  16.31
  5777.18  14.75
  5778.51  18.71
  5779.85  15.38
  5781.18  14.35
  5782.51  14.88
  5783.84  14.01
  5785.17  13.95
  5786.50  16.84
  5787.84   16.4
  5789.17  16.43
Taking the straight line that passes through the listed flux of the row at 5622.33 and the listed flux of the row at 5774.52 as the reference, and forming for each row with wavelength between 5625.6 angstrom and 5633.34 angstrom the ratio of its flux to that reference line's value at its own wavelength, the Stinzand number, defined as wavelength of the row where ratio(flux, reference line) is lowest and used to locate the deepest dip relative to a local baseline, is 5627.51 angstrom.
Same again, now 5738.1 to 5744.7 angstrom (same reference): 5742.70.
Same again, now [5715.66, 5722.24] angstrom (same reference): 5716.32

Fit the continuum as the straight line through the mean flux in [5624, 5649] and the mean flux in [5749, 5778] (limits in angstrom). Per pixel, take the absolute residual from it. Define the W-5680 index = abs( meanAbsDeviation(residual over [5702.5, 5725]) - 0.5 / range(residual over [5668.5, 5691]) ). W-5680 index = 0.18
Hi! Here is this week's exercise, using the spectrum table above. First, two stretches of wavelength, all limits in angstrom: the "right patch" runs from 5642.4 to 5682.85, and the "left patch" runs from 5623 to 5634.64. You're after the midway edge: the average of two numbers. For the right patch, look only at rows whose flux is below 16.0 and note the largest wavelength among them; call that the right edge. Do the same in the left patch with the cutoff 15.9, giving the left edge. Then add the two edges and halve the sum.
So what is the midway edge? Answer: 5658.1 angstrom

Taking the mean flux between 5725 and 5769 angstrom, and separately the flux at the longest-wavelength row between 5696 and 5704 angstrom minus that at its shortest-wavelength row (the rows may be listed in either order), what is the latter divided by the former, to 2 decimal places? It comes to -0.10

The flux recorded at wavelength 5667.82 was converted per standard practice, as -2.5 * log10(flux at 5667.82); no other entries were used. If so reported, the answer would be -3.04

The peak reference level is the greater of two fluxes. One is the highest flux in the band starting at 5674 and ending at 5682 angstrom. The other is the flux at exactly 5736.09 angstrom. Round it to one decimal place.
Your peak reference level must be 16.5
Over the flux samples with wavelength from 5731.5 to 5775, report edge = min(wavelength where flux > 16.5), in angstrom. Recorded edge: 5732.13 angstrom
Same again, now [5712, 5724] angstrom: 5717.63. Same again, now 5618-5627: 5622.33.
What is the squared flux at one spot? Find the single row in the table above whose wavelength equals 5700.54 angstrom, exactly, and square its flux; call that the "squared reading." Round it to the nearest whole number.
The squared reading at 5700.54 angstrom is 290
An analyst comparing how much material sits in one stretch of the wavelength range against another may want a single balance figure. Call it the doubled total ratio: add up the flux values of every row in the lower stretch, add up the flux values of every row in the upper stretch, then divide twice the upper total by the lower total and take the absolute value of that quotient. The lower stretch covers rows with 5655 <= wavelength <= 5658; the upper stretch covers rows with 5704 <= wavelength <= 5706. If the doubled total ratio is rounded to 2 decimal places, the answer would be 1.88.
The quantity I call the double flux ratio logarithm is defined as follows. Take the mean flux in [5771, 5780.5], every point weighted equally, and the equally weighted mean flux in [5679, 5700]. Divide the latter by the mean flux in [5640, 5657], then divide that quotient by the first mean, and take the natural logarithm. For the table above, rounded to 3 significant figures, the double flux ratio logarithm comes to -2.79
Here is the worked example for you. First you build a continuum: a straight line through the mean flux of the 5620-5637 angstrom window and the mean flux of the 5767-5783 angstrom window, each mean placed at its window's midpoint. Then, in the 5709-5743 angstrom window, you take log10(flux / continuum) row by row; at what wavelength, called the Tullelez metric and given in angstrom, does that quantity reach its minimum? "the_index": 5713.68 angstrom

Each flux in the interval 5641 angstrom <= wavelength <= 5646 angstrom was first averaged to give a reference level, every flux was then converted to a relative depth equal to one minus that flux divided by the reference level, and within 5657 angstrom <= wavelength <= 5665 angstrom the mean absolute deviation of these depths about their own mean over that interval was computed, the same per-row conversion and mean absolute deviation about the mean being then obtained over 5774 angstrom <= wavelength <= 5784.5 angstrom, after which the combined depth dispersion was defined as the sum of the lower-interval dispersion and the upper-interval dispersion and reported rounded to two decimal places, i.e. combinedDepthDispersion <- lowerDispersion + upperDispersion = 0.11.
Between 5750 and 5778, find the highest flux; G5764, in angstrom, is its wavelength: 5762.57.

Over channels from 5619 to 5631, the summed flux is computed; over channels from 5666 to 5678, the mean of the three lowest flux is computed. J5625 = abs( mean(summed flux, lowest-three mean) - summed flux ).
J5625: 64.1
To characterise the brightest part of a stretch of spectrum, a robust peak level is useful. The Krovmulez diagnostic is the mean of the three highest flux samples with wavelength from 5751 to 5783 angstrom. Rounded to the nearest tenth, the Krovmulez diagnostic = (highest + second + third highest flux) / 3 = 19.5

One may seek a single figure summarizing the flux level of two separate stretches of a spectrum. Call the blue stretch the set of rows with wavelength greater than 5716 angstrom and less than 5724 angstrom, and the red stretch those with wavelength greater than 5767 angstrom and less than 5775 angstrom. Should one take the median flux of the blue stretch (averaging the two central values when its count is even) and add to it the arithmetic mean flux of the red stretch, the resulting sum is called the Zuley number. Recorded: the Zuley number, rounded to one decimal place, 34.3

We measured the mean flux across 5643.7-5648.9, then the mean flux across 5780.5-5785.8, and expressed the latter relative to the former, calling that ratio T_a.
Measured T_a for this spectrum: 0.92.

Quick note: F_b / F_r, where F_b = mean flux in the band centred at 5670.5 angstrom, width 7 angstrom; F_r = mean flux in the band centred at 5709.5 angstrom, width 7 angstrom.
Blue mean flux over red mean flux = 1.03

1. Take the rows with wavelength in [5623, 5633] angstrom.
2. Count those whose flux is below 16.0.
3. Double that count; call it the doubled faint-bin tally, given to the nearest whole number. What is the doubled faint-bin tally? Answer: 10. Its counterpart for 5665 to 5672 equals 4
